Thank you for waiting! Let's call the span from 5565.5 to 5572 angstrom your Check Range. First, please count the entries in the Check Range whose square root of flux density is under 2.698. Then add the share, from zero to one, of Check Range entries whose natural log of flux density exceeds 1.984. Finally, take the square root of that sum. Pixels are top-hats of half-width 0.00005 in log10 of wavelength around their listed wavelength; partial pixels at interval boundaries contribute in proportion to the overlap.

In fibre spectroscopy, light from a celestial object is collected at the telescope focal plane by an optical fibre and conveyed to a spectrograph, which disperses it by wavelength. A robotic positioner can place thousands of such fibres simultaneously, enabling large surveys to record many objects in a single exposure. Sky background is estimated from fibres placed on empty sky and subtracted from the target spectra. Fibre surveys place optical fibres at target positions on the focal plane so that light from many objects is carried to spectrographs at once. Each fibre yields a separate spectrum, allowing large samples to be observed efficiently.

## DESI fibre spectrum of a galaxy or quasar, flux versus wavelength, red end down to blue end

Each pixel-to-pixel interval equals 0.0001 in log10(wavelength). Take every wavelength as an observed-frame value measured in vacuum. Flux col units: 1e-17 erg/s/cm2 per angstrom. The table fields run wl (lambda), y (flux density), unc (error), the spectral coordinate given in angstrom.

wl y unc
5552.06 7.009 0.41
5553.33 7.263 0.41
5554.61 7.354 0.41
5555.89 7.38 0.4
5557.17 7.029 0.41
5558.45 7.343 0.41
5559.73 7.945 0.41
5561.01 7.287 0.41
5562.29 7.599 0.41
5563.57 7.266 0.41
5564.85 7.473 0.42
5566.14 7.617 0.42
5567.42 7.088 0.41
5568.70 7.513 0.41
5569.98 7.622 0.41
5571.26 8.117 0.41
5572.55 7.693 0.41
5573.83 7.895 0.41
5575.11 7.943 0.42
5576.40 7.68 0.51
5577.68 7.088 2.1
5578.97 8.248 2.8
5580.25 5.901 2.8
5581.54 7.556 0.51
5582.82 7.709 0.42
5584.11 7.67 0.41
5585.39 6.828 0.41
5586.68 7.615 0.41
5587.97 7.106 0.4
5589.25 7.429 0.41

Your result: 1.34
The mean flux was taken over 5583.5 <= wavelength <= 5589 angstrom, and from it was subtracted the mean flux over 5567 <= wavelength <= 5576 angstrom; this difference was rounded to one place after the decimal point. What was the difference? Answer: -0.4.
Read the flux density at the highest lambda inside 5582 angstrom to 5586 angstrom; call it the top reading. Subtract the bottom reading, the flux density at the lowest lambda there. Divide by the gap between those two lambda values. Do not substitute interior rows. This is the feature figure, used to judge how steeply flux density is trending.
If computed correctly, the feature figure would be -0.34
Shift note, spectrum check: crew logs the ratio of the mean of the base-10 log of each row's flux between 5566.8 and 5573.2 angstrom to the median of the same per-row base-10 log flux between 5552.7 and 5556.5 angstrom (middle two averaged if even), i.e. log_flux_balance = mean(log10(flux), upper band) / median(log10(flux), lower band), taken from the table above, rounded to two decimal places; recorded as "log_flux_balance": 1.02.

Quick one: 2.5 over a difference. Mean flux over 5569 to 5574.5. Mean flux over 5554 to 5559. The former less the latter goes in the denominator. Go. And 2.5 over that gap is 5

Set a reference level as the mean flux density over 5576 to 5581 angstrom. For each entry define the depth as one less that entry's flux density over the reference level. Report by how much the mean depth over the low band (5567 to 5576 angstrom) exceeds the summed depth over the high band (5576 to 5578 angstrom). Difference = -0.02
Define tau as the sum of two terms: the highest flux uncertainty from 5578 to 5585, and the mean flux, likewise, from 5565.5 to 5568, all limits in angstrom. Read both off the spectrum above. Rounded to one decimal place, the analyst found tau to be 10.2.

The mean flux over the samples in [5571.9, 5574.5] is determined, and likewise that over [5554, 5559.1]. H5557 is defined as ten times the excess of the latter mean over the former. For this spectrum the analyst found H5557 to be -5.2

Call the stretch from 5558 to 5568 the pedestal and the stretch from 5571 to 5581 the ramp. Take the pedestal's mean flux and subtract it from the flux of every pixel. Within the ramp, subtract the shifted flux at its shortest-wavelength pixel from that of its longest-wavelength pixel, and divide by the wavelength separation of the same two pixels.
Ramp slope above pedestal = -0.25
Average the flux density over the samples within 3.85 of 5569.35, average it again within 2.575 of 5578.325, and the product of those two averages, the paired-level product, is 55.0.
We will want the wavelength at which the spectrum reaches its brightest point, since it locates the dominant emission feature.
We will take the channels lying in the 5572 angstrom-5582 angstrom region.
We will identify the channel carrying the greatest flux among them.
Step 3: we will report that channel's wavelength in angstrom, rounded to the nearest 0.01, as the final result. 5578.97 angstrom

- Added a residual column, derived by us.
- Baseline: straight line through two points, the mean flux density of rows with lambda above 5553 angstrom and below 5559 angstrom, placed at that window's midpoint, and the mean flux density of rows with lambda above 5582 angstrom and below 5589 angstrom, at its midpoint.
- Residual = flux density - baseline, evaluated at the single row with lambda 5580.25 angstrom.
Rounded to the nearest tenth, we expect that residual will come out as -1.5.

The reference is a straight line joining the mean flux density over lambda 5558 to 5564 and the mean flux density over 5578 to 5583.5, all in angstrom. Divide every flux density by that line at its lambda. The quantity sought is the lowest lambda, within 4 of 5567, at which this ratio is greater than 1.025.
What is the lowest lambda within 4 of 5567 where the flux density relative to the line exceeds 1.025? 5569.98 angstrom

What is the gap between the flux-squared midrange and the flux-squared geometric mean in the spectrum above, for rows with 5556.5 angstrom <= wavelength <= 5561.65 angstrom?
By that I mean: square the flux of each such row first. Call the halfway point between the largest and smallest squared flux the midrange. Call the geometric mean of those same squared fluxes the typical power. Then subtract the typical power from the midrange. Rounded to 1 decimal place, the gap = 1.6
